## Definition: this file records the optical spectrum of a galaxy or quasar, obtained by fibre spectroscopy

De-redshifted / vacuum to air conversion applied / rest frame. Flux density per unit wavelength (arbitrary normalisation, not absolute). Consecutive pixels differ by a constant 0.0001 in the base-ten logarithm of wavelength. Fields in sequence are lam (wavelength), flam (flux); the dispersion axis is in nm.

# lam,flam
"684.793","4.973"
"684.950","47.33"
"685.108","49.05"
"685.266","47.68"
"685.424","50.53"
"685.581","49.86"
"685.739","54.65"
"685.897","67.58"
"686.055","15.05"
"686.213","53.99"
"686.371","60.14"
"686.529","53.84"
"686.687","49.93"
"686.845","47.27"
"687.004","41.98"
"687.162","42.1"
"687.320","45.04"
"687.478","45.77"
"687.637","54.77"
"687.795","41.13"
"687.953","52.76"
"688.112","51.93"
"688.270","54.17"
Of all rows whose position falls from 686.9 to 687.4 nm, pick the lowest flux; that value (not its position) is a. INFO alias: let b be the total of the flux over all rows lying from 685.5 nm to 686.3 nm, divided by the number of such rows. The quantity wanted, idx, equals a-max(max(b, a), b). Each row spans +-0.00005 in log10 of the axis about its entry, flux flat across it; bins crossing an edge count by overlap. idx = -6.2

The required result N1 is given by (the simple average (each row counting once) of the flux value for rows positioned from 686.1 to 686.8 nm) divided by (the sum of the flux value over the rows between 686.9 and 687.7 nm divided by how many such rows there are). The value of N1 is 1.19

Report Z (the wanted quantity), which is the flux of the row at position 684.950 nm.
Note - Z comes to 47.33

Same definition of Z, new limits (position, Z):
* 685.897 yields 67.58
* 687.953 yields 52.76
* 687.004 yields 41.98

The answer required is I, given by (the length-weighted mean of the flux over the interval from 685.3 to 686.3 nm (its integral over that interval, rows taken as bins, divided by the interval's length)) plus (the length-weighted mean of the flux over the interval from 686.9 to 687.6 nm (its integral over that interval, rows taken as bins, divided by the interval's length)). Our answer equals 93.1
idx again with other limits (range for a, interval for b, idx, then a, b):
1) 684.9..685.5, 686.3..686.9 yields -5.5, 47.33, 53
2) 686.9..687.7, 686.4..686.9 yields -8.4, 41.98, 50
